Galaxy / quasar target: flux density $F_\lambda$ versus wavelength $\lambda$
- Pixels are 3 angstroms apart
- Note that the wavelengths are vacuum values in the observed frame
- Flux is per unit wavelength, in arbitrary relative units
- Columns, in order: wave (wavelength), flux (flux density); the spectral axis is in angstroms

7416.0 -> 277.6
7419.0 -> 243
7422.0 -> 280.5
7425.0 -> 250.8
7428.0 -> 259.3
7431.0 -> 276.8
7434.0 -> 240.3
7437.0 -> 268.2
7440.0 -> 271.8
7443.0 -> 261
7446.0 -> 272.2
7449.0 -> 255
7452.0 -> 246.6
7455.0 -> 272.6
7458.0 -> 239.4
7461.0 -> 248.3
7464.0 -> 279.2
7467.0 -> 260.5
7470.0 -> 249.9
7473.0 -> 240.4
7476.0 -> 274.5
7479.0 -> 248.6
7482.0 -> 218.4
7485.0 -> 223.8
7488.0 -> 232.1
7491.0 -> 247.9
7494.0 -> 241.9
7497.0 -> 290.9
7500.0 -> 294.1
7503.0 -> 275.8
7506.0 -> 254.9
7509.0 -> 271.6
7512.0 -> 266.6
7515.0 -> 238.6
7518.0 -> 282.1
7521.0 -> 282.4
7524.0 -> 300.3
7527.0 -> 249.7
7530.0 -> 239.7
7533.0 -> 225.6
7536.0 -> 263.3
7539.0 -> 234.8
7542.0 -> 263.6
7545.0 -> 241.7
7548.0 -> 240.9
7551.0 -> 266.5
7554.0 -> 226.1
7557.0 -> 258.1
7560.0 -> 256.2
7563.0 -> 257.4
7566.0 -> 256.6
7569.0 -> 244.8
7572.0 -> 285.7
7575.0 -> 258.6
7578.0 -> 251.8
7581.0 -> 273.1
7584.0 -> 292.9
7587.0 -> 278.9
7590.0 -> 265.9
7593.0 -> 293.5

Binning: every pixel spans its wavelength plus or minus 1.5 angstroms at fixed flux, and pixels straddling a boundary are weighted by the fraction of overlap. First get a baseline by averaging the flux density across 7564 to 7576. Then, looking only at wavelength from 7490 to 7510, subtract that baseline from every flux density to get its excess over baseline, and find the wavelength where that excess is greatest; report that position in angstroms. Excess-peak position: 7500.0 angstroms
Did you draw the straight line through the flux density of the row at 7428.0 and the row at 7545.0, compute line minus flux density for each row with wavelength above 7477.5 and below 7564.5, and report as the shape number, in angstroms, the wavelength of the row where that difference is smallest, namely 7524.0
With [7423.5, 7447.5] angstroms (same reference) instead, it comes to 7431.0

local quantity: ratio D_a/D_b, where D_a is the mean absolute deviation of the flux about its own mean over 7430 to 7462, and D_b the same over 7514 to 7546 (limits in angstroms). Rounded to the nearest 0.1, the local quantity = 0.6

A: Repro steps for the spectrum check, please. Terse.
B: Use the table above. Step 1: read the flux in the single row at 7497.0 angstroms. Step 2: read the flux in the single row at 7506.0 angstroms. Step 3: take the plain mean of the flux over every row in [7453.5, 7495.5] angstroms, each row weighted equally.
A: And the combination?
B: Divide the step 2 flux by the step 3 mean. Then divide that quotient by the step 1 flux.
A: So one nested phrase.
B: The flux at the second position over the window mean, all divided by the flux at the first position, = 0.0035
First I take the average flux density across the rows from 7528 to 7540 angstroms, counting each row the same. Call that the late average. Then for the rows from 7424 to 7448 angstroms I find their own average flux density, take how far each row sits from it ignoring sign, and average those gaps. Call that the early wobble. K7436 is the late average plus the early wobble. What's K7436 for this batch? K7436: 251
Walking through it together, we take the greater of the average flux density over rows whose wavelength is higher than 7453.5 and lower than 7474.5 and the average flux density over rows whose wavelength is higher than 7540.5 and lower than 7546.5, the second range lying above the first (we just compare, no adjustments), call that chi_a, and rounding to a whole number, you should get 256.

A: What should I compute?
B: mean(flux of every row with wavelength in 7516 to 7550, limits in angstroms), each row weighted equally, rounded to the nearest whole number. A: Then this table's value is 257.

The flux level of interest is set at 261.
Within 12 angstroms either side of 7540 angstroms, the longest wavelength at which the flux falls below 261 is 7548.0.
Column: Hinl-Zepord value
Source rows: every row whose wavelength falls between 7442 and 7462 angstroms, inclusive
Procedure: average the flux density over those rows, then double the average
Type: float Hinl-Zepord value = 513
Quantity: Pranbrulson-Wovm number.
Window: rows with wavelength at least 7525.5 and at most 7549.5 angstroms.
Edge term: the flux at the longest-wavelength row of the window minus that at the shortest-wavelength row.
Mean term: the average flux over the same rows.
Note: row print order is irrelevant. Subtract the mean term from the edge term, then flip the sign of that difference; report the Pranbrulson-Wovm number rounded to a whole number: 254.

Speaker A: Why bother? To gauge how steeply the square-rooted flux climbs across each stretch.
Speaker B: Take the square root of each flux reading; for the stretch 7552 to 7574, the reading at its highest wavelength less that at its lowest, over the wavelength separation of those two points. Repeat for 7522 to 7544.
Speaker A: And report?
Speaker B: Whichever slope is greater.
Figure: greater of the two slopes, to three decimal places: 0.104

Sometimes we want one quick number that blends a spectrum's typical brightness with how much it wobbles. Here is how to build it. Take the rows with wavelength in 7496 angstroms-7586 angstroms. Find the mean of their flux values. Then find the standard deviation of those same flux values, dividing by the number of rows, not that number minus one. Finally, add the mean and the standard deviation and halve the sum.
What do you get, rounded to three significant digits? 141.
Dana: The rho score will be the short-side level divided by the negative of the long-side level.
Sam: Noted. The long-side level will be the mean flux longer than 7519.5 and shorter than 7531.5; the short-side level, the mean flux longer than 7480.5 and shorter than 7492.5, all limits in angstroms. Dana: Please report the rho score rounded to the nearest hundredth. -0.86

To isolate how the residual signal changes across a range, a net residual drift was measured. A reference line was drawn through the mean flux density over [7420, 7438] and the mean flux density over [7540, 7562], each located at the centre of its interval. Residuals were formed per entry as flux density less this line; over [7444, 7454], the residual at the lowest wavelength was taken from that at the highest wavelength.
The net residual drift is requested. -25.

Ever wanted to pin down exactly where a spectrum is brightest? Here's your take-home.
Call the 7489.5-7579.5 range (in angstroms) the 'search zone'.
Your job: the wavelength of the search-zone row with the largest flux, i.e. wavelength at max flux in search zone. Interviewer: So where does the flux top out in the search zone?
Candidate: 7524.0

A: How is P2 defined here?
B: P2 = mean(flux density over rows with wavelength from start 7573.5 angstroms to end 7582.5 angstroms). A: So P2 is 261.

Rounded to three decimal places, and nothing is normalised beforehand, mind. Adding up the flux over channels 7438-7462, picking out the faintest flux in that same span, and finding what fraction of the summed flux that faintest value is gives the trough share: 0.116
